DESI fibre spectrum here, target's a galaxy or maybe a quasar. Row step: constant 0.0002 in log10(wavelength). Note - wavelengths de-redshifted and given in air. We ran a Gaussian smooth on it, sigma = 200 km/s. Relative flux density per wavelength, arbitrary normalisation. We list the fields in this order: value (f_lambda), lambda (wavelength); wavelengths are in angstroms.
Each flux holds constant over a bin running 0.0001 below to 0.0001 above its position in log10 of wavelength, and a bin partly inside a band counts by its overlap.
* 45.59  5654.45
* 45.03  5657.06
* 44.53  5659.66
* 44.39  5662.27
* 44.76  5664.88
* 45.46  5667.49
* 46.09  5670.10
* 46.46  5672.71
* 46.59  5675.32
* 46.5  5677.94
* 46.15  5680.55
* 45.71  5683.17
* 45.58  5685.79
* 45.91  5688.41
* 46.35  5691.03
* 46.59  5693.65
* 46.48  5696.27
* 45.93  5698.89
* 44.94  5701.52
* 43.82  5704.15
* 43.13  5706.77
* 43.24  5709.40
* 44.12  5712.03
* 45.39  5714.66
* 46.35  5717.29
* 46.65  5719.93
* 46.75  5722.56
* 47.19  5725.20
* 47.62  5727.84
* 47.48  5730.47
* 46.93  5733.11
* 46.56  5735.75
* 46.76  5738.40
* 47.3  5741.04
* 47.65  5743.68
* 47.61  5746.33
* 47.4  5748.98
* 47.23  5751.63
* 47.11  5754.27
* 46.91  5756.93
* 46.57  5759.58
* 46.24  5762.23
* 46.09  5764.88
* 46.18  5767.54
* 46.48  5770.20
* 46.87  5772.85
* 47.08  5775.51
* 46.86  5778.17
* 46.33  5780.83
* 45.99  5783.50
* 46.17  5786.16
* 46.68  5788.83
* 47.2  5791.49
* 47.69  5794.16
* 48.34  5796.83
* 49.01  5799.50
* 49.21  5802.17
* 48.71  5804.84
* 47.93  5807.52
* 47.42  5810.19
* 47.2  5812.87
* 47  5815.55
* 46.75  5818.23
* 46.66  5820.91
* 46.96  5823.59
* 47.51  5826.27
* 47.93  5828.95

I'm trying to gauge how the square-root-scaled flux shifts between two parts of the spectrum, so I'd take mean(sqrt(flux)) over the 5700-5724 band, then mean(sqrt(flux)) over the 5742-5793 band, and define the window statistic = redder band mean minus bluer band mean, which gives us 0.14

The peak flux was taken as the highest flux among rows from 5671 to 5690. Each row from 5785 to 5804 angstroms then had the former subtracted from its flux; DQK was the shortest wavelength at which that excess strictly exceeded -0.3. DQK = 5788.83 angstroms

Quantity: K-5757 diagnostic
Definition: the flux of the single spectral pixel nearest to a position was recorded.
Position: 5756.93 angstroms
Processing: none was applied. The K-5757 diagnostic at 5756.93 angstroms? 46.91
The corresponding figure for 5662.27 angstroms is 44.39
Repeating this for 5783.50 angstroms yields 45.99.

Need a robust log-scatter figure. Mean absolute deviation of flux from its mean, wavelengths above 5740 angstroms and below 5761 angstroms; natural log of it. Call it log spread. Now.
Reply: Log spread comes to -1.3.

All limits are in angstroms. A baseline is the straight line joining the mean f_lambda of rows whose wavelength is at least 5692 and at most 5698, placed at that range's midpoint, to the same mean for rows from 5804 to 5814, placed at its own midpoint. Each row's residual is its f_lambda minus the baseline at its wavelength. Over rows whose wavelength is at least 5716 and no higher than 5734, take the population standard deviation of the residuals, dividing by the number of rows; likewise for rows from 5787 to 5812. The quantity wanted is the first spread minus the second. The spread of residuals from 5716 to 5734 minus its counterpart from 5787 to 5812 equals -0.4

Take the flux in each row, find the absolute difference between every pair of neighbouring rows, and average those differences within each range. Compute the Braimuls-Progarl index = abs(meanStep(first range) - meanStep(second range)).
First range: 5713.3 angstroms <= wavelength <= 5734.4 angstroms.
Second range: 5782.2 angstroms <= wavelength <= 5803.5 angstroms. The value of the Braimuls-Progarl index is 0.043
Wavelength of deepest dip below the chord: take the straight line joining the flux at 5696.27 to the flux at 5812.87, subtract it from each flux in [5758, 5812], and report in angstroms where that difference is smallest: 5783.50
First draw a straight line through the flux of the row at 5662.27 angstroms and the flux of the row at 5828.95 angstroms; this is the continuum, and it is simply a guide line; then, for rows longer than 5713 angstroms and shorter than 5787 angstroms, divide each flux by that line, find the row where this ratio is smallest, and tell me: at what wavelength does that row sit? 5783.50 angstroms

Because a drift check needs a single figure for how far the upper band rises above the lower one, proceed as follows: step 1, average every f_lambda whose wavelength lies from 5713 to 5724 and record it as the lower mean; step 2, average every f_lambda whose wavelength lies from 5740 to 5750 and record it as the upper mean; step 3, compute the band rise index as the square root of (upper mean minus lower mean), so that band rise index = 1.1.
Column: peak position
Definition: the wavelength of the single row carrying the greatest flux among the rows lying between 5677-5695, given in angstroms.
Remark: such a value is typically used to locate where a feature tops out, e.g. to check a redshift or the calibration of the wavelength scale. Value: 5693.65 angstroms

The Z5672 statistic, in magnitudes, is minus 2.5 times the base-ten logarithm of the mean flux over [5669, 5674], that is -4.16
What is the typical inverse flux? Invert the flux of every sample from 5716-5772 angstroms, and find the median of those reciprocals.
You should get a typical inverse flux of 0.0213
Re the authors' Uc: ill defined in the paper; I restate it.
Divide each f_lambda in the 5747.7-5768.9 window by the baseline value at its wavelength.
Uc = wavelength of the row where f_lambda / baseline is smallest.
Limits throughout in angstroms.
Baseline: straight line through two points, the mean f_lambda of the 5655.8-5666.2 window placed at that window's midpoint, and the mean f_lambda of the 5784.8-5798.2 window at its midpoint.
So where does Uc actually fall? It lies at 5764.88 angstroms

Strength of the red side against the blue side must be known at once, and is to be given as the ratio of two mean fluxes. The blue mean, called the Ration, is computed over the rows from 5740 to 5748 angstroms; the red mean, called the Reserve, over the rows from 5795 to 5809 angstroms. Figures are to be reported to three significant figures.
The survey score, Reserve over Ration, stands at 1.02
